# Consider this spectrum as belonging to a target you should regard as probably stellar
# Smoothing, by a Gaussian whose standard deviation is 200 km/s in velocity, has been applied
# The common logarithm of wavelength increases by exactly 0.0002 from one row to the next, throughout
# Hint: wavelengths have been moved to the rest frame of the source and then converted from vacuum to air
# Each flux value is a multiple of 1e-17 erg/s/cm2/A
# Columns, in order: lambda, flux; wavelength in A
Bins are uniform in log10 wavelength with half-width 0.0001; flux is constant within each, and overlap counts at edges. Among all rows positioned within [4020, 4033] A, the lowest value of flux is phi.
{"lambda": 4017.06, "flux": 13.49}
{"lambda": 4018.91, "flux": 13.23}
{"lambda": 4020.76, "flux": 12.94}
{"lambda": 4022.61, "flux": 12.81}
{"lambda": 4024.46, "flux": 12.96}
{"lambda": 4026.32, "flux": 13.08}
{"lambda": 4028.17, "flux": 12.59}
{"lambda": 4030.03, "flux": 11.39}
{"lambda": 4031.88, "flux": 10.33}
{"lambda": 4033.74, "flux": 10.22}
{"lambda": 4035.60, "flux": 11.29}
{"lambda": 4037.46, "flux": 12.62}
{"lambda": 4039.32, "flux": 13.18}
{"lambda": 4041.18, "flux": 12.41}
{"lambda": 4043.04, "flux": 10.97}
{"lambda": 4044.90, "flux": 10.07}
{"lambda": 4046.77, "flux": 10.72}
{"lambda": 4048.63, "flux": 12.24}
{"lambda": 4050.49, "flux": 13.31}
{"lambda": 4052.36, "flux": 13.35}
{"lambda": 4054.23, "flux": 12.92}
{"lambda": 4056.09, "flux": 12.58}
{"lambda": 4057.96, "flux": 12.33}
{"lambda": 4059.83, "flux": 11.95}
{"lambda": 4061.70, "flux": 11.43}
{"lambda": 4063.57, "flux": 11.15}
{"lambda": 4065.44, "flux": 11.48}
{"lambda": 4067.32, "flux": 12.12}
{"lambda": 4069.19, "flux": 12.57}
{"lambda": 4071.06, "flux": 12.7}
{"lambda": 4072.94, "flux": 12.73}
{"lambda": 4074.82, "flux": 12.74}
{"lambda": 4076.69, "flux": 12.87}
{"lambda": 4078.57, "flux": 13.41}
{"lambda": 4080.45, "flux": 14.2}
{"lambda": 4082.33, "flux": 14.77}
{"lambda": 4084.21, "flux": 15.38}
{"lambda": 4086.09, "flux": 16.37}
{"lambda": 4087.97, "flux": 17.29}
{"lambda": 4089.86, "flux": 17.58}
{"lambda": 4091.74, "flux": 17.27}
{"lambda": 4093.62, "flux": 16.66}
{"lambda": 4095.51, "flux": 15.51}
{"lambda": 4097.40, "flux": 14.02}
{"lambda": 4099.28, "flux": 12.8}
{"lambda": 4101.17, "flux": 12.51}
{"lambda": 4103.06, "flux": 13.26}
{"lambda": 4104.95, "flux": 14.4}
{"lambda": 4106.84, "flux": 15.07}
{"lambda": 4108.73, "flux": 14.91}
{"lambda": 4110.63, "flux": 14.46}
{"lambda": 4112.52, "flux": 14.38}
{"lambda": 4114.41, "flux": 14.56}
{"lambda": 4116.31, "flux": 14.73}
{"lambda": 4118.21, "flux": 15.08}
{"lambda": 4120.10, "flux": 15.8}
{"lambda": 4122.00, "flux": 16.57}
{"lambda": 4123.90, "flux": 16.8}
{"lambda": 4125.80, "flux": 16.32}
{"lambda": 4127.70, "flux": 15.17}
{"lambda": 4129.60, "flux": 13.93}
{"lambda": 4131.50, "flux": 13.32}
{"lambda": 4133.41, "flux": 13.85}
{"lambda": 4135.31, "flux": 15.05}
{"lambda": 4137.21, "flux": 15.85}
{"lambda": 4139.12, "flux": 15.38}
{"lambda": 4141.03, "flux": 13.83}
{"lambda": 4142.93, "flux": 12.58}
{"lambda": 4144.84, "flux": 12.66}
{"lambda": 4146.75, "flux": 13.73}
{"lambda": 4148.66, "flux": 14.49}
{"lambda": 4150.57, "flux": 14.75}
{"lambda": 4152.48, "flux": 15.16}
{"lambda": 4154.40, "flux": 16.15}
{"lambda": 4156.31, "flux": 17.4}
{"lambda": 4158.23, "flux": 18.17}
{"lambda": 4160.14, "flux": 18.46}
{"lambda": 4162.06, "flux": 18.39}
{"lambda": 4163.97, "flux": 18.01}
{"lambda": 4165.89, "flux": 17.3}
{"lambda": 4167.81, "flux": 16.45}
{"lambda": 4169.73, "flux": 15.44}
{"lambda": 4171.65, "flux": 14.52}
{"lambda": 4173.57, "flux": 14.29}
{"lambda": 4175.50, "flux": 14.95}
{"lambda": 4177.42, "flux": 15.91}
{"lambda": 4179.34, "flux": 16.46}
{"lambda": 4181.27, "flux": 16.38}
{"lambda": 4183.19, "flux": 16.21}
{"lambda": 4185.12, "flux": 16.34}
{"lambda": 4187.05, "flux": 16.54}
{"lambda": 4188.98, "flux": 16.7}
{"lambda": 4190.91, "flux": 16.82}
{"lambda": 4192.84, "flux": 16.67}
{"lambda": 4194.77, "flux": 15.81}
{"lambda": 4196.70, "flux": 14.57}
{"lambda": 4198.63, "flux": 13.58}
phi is 10.33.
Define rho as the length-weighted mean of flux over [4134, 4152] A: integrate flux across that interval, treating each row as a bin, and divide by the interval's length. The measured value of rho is 14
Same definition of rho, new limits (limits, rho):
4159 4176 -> 16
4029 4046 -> 11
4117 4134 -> 15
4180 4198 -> 16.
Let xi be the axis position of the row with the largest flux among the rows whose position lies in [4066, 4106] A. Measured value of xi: 4089.86 A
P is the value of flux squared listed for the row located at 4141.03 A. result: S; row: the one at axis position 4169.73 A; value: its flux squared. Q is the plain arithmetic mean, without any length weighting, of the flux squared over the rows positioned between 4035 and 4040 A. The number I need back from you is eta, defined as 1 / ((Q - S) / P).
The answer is -2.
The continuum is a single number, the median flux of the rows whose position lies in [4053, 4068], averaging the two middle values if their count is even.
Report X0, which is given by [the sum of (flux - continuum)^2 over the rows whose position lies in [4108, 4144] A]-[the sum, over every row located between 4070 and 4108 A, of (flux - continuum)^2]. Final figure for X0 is -11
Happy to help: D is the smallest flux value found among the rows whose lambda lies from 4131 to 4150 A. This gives 12.58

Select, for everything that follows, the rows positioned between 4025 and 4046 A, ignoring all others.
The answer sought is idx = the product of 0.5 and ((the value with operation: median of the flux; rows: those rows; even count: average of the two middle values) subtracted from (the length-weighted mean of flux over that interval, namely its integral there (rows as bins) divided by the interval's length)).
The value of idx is 0.14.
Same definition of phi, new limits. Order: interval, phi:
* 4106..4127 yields 14.38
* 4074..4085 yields 12.74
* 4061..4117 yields 11.15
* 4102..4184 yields 12.58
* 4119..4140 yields 13.32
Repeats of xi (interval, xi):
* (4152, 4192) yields 4160.14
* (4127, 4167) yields 4160.14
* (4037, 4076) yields 4052.36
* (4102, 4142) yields 4123.90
